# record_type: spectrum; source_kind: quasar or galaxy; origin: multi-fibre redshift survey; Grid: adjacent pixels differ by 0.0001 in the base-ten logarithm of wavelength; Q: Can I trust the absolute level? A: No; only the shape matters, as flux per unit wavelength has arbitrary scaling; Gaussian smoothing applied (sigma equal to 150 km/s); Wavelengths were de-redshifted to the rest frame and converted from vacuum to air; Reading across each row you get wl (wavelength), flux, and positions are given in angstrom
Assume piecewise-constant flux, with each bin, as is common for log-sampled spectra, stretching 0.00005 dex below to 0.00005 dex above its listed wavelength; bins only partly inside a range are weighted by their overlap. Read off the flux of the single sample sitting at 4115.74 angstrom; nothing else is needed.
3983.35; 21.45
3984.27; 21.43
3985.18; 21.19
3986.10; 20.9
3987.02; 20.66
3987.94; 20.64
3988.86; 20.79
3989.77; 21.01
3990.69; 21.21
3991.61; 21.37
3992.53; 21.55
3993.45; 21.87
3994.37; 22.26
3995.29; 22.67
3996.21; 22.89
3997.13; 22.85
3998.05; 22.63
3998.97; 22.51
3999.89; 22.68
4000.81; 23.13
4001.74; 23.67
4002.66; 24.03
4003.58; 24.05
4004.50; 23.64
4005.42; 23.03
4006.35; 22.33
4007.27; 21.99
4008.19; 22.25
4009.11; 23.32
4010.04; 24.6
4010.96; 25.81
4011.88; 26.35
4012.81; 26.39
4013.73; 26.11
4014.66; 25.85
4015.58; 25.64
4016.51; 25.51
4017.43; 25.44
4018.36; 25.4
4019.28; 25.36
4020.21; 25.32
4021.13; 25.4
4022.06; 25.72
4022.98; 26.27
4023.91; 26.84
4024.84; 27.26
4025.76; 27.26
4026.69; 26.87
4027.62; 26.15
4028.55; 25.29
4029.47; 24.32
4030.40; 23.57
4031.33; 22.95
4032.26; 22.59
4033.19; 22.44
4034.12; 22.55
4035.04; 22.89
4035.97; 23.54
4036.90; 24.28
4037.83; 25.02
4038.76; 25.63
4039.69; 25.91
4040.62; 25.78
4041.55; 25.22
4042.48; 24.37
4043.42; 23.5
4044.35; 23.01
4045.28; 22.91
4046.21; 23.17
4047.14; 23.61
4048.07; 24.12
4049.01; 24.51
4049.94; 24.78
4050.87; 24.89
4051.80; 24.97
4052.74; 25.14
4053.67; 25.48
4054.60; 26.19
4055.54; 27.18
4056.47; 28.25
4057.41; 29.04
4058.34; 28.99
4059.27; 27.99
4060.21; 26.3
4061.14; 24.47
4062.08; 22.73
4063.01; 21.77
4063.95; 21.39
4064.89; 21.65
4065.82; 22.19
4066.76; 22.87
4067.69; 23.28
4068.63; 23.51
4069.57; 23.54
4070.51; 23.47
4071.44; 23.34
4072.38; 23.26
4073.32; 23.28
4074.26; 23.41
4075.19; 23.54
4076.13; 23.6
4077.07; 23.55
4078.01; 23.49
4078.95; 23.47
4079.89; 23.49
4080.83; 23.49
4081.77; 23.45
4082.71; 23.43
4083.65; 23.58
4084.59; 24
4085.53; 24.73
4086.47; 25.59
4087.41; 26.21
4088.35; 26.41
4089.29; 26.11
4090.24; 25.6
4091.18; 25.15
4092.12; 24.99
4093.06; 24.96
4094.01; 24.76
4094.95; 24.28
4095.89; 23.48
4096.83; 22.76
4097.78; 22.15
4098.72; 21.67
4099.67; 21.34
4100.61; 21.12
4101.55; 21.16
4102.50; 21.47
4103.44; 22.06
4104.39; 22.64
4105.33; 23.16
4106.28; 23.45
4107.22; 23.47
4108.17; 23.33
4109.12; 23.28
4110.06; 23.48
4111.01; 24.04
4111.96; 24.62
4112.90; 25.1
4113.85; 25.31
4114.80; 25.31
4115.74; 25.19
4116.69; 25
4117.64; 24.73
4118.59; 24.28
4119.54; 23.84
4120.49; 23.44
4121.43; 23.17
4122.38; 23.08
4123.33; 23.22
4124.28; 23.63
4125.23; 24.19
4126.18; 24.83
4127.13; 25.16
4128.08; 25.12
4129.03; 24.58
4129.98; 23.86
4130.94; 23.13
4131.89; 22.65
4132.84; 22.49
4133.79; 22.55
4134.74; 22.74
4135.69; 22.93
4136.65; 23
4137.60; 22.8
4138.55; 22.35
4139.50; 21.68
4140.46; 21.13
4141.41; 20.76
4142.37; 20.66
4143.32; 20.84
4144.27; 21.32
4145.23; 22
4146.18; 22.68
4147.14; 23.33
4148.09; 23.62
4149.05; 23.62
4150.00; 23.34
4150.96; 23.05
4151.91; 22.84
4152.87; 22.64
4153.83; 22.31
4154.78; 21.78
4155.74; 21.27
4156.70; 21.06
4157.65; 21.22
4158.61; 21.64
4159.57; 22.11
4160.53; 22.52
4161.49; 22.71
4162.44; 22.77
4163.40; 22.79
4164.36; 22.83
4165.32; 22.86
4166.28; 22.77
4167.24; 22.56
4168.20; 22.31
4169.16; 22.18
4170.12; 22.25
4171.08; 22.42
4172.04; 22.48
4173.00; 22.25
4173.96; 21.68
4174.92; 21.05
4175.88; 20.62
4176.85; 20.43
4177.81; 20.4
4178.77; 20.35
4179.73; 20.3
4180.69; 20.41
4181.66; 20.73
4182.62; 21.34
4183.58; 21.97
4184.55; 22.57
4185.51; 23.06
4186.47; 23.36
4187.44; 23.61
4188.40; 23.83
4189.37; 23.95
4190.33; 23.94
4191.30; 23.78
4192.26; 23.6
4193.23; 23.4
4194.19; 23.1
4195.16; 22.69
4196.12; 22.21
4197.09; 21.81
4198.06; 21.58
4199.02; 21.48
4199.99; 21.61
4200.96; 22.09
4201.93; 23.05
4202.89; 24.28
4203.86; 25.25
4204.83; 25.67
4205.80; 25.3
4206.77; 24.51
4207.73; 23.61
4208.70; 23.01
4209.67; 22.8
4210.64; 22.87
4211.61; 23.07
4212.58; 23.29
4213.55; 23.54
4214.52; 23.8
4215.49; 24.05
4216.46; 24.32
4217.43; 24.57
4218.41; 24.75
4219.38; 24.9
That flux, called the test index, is 25.19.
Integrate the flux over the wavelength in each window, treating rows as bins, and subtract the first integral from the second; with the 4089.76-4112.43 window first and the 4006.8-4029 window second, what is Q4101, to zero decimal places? 39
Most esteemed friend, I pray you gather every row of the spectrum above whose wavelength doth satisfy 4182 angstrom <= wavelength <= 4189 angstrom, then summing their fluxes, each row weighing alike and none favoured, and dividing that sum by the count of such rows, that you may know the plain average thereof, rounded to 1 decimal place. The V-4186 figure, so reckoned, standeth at 22.8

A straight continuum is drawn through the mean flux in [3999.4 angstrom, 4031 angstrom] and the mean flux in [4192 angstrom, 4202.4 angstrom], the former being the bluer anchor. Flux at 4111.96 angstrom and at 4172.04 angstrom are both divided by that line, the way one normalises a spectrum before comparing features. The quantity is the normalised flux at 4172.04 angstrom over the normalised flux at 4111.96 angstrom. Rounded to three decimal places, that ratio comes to 0.946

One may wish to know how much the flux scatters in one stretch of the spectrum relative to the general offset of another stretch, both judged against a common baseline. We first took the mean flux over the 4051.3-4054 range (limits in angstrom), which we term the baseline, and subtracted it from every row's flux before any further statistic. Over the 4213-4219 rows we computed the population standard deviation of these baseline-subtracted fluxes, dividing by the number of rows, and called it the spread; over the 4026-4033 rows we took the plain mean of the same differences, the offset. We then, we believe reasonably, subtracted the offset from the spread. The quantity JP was 1.1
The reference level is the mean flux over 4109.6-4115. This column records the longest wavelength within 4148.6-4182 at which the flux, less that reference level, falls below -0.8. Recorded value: 4181.66 angstrom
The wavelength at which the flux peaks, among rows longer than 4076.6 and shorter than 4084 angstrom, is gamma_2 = 4083.65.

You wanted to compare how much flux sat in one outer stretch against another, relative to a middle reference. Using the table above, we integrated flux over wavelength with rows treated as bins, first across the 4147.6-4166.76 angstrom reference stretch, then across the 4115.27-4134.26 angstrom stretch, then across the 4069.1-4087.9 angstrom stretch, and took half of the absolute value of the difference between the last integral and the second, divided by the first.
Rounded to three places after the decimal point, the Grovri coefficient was 0.008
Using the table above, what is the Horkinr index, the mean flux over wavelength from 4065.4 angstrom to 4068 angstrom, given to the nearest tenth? 22.8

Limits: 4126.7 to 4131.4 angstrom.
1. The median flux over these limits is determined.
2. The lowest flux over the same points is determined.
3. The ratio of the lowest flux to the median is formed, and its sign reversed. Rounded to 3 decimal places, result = -0.941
